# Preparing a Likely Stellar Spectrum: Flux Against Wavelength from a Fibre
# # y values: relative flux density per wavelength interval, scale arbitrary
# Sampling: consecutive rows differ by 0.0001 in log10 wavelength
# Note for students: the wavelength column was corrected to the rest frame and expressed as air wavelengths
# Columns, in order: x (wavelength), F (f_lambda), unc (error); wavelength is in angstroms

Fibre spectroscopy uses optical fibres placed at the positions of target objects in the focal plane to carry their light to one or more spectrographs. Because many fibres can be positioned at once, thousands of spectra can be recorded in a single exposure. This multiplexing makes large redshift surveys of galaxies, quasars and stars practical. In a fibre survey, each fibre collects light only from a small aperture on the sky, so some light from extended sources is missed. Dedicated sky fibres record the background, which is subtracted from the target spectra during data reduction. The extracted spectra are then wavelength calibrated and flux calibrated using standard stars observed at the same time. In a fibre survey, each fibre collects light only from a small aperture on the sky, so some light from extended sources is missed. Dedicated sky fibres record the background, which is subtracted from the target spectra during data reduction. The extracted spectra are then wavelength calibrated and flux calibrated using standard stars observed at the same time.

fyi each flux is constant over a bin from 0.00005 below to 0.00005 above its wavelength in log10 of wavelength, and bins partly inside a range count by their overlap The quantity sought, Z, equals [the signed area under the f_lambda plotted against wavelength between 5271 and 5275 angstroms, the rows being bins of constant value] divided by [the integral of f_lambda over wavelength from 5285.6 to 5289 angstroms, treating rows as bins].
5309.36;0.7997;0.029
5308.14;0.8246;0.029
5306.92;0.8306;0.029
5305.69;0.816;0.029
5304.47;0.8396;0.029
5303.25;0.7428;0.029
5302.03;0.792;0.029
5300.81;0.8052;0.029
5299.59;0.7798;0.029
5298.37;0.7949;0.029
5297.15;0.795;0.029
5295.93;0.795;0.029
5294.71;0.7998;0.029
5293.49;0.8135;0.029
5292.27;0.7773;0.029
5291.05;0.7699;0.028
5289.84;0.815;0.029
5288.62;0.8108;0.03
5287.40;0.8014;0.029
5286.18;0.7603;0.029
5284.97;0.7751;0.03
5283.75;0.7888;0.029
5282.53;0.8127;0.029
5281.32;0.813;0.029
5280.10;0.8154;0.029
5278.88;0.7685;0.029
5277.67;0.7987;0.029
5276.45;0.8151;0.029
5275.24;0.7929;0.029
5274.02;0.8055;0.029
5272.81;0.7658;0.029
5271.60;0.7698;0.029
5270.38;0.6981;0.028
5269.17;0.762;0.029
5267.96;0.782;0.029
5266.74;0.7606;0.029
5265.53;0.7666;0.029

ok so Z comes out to 1.17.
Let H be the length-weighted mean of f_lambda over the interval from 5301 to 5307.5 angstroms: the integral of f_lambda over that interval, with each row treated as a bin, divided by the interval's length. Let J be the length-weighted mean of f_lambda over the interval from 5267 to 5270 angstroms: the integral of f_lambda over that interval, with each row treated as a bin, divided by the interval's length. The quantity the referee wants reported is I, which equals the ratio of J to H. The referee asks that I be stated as 0.95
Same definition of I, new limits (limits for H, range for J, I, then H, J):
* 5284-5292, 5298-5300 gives 1.00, 0.79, 0.787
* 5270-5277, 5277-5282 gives 1.03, 0.78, 0.799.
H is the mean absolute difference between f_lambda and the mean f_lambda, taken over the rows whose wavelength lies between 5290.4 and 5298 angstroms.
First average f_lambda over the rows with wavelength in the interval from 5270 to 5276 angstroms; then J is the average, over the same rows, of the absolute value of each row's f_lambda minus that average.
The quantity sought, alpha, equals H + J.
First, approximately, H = 0.012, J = 0.028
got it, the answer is 0.0397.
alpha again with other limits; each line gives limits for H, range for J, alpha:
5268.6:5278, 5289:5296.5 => 0.0414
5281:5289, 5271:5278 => 0.0327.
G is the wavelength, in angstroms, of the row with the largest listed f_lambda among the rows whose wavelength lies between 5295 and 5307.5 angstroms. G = 5304.47 angstroms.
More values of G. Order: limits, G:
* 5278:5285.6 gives 5280.10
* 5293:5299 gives 5293.49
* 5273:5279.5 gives 5276.45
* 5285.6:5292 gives 5289.84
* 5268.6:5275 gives 5274.02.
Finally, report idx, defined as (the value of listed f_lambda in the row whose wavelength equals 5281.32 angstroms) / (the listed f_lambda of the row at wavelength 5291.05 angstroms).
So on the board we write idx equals 1.056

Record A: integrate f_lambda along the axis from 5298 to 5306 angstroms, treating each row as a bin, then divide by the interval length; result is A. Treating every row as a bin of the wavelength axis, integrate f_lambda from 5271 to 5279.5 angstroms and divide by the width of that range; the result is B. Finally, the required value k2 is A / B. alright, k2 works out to 1.01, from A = 0.796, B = 0.788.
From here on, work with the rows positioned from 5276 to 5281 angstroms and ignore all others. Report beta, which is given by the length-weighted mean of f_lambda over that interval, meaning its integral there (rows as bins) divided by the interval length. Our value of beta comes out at 0.798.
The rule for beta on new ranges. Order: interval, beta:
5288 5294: 0.797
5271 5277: 0.791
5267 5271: 0.747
